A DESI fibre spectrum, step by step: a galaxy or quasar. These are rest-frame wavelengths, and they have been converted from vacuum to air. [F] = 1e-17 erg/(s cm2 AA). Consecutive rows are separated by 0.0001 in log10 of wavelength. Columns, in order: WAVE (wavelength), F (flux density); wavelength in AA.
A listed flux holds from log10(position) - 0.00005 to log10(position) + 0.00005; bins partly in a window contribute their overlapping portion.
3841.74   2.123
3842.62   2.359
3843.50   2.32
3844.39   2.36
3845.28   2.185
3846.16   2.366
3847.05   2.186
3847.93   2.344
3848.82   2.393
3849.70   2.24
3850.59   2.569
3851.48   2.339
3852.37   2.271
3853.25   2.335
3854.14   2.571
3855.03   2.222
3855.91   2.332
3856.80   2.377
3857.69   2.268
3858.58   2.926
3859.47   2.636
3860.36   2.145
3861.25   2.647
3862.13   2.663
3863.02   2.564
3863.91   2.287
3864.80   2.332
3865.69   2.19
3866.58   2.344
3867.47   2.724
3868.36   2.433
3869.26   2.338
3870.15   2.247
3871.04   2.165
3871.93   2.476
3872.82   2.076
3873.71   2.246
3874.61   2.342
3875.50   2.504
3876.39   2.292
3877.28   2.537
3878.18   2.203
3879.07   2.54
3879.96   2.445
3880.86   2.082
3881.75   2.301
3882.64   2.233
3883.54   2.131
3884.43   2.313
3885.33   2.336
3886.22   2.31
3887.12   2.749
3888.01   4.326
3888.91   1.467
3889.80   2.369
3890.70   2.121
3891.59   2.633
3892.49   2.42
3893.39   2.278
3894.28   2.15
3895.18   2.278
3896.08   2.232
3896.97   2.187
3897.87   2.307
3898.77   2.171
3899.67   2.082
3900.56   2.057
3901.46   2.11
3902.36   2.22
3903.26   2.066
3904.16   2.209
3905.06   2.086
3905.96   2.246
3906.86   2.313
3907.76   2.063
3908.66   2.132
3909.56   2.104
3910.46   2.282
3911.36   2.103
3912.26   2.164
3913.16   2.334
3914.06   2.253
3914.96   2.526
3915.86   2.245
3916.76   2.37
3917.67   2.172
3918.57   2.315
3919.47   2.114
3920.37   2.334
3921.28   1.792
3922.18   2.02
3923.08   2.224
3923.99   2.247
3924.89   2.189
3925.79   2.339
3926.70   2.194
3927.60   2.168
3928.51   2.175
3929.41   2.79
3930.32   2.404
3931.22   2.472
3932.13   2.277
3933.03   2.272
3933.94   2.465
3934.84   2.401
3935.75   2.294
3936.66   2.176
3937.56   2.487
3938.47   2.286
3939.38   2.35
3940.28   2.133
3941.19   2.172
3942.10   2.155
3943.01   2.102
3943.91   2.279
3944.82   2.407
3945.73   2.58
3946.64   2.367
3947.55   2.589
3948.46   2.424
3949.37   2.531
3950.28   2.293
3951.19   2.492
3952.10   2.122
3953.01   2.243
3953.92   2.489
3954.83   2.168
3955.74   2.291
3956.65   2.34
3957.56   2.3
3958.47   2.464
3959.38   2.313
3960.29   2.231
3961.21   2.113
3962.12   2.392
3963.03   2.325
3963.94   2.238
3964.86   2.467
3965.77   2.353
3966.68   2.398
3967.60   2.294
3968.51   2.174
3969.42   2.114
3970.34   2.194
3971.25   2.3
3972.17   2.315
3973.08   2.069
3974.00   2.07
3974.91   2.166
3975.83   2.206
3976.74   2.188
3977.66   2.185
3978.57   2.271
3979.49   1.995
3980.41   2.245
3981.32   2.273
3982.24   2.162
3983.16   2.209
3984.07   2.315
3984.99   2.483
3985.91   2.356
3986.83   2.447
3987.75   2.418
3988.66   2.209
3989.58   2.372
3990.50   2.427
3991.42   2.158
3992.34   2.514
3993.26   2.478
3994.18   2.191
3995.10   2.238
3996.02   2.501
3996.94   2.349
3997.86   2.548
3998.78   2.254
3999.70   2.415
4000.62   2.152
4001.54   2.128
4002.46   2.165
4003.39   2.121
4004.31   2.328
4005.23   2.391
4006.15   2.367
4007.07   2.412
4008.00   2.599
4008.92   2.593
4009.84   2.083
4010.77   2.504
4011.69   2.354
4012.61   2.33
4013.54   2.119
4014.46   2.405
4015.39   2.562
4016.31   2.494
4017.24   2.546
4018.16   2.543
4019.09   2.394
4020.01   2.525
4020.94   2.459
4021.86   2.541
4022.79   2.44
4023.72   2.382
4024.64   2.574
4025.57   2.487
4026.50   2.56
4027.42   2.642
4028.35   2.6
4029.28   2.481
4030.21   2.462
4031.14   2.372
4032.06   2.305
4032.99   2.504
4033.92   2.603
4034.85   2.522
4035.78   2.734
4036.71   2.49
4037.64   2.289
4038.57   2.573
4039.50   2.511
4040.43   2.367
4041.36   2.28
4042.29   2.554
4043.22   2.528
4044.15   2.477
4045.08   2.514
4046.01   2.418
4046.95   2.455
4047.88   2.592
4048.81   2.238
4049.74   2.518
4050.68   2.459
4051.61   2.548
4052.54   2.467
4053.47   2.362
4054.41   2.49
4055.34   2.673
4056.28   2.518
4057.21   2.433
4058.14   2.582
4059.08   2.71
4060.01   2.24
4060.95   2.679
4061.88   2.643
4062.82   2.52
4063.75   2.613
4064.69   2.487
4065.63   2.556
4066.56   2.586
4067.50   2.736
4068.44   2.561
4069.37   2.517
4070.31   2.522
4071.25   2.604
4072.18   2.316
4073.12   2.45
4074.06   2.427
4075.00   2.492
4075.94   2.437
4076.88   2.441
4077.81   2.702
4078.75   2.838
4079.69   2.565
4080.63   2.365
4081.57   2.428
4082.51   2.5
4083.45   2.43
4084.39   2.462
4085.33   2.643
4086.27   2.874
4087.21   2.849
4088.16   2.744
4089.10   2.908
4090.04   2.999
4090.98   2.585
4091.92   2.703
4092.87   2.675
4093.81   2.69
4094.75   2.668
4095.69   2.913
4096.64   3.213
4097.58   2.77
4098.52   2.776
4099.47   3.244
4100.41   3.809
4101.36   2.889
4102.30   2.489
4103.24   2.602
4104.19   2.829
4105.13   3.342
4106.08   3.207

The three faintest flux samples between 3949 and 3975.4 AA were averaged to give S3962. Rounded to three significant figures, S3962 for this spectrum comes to 2.08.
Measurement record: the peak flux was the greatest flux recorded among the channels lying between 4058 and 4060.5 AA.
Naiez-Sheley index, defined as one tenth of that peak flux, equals 0.271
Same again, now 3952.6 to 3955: 0.249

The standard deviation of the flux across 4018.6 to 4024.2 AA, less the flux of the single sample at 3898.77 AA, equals -2.11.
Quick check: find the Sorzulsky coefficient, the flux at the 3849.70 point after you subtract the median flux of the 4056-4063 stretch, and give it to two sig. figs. -0.31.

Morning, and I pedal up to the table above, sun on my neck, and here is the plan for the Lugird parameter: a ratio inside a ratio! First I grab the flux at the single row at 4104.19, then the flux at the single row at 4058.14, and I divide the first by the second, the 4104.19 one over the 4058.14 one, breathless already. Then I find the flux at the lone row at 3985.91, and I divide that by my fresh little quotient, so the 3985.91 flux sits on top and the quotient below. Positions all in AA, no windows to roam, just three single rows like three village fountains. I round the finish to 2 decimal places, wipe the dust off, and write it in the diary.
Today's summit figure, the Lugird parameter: 2.15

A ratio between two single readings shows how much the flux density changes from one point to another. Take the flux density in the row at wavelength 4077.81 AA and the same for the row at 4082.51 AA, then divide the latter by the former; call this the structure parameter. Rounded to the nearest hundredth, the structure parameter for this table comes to 0.93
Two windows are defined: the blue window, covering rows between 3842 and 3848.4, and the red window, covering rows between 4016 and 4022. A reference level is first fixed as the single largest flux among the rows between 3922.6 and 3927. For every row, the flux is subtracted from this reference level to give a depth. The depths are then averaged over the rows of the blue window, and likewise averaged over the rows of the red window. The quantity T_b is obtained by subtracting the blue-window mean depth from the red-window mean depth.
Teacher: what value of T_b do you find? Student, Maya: -0.20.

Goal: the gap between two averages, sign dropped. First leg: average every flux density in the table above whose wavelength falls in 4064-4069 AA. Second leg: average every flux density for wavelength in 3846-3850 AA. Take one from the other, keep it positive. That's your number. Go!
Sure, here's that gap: 0.28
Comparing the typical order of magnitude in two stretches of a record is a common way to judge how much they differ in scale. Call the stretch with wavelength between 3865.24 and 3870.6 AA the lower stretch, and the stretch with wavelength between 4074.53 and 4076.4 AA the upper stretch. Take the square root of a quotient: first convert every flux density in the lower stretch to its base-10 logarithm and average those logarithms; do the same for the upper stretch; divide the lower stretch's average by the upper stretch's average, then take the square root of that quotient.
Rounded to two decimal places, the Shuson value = 0.98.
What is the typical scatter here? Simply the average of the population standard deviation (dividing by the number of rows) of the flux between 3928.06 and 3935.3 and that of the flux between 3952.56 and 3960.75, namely 0.137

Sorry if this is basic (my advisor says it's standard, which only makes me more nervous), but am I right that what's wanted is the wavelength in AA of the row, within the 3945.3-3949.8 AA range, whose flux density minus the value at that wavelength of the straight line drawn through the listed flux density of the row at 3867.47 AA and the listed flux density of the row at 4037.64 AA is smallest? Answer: 3946.64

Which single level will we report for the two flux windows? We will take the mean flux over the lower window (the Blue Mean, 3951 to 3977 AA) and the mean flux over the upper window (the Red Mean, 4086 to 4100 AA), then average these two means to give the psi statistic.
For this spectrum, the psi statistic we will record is 2.56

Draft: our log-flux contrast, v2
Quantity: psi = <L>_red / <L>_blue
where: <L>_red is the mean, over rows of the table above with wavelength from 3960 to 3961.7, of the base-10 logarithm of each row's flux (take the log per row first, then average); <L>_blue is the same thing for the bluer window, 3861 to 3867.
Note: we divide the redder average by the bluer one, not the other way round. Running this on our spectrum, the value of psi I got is 0.87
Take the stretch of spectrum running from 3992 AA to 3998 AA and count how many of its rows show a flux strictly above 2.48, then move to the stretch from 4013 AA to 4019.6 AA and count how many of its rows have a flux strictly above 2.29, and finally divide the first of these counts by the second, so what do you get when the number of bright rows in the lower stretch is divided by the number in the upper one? 0.50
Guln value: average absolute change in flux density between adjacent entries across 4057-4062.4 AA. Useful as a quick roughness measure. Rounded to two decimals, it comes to 0.24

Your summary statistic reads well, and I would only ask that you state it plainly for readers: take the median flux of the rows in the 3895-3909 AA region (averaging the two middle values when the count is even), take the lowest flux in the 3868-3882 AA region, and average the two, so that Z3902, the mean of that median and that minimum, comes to 2.13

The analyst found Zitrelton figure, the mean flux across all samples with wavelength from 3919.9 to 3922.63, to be 2.05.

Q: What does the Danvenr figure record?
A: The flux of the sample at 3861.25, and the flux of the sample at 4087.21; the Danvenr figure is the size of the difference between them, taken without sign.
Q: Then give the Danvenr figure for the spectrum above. 0.20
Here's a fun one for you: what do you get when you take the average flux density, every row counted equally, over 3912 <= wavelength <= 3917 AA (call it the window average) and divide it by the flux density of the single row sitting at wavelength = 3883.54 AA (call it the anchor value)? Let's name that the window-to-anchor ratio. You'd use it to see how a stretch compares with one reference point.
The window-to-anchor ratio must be 1.09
